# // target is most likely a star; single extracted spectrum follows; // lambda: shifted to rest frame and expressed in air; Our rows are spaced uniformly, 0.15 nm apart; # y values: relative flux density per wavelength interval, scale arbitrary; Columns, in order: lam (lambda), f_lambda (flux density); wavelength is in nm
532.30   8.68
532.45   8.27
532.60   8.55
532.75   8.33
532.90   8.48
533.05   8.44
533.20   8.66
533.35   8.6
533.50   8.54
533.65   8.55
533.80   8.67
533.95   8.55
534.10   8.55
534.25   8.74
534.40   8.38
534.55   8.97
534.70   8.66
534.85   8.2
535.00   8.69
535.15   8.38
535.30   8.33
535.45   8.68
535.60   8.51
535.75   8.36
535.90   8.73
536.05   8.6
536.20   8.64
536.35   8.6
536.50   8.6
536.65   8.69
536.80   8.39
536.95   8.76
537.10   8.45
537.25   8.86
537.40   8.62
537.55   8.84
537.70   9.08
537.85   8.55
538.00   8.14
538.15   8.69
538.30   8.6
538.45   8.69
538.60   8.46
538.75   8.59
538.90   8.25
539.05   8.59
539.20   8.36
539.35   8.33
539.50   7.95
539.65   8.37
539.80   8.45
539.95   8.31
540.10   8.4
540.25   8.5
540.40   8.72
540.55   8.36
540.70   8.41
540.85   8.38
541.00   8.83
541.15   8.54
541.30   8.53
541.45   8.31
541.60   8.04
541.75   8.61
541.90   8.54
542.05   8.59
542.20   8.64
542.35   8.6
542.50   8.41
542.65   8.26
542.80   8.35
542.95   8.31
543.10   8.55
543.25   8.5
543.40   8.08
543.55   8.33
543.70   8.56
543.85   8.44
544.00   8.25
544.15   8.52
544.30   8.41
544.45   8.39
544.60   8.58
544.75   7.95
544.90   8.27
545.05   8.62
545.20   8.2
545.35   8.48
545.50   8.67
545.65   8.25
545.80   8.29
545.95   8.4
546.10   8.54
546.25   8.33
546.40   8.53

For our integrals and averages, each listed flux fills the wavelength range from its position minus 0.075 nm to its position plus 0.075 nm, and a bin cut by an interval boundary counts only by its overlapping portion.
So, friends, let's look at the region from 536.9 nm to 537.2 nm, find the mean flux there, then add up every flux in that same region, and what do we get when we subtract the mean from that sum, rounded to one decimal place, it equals 8.6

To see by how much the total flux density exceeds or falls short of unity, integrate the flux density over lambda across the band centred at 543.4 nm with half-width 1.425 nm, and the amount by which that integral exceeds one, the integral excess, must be 23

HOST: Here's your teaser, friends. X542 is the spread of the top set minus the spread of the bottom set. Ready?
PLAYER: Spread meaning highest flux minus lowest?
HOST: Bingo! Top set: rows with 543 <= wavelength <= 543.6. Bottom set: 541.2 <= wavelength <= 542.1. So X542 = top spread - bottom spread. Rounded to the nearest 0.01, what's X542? -0.10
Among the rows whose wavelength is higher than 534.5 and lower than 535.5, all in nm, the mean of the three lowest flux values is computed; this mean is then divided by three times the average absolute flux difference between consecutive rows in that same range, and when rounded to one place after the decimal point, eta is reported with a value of 8.4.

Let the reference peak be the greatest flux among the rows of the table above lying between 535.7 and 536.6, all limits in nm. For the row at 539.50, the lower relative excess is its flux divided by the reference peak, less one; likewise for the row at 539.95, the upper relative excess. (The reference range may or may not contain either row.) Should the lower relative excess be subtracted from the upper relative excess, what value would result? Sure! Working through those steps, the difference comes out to 0.041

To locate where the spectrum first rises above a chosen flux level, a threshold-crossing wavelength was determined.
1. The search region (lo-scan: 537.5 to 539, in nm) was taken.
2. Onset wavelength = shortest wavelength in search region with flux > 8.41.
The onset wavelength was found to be 537.55 nm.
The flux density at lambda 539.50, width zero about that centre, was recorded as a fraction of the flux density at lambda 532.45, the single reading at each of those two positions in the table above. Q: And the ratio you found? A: 0.96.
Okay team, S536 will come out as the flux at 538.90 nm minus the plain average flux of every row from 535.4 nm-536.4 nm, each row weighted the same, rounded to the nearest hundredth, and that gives -0.34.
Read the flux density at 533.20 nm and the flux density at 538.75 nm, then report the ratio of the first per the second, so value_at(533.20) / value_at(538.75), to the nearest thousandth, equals 1.008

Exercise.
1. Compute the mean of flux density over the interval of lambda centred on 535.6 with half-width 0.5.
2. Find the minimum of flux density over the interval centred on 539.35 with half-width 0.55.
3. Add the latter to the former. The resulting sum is 16.46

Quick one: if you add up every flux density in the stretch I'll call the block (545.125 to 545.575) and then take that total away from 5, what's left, -20.35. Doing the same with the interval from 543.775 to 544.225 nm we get -20.21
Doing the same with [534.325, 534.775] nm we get -21.01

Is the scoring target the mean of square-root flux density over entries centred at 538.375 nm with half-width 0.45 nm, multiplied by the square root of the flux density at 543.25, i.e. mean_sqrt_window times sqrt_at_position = 8.51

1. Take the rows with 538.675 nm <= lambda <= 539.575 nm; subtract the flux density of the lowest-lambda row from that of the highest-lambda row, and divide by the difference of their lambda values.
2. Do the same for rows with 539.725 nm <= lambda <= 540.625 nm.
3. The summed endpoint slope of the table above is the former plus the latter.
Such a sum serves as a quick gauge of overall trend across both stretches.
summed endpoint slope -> -0.97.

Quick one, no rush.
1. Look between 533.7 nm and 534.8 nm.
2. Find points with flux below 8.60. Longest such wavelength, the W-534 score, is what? 534.40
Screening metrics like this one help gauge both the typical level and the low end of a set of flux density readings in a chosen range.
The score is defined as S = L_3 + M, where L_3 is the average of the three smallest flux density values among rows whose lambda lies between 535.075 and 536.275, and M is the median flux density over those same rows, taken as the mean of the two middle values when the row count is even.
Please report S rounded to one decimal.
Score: 16.9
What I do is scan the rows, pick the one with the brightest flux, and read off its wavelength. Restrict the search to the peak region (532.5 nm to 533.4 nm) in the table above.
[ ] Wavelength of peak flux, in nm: 533.20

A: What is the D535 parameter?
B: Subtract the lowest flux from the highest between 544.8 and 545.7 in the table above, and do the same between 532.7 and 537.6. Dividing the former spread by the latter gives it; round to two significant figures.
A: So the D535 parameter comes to 0.61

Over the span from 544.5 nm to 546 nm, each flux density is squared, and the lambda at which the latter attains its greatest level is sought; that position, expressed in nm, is 545.50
